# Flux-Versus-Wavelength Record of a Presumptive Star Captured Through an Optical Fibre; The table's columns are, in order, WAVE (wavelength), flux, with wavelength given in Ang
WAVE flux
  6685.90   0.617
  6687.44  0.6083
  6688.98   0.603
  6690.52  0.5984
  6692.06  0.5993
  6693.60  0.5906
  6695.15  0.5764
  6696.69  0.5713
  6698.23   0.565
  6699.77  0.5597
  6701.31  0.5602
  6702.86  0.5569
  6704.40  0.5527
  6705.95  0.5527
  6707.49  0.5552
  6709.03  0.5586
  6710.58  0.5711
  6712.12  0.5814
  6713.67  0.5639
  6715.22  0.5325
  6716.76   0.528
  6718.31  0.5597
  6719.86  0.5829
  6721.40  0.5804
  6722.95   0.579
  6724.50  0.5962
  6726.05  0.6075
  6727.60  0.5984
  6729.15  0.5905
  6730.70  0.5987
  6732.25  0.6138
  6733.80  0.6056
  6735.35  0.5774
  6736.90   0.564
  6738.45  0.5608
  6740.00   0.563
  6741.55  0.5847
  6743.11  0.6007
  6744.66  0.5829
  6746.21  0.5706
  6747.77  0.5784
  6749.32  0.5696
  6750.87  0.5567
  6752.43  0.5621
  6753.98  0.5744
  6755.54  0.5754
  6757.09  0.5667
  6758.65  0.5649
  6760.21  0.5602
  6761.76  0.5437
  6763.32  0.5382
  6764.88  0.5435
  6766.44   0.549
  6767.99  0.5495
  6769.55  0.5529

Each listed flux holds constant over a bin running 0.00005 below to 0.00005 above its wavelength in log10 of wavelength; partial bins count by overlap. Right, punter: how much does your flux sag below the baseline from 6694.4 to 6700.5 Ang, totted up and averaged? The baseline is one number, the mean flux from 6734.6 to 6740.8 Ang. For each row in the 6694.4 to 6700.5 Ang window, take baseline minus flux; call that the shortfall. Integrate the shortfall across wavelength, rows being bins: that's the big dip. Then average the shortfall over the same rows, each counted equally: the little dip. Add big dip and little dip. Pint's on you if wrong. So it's -0.01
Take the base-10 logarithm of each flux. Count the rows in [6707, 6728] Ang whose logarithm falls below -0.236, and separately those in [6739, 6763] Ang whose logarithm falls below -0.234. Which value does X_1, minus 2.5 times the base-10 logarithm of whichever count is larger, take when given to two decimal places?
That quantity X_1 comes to -2.78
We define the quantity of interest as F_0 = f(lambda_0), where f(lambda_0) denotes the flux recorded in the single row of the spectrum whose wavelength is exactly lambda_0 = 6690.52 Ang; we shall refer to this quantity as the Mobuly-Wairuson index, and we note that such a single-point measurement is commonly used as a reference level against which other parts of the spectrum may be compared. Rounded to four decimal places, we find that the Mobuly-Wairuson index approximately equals 0.5984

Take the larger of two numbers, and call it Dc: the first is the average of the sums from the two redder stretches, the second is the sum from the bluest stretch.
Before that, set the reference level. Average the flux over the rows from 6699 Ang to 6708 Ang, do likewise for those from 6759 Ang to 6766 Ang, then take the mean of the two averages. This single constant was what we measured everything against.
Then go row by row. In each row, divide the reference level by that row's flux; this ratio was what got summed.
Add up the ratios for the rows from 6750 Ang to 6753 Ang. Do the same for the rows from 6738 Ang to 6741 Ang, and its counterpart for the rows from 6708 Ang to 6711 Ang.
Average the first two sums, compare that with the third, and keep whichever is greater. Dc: 1.97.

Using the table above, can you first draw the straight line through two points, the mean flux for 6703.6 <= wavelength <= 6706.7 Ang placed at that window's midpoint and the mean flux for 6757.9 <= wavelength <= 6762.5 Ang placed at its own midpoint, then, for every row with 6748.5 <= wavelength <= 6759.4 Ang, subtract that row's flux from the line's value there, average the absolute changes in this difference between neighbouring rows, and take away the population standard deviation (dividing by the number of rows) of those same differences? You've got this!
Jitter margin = 0.001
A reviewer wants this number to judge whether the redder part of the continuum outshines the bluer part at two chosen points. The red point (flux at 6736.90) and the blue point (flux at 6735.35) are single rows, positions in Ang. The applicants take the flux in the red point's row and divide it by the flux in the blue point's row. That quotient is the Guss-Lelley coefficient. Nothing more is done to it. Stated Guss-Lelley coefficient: 0.98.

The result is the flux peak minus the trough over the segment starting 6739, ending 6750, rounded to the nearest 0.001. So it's 0.038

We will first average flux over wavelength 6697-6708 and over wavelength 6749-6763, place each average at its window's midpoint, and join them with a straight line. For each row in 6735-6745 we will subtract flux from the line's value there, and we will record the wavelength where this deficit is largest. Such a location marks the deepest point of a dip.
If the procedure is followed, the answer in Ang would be 6738.45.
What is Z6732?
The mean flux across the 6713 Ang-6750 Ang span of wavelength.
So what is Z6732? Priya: 0.579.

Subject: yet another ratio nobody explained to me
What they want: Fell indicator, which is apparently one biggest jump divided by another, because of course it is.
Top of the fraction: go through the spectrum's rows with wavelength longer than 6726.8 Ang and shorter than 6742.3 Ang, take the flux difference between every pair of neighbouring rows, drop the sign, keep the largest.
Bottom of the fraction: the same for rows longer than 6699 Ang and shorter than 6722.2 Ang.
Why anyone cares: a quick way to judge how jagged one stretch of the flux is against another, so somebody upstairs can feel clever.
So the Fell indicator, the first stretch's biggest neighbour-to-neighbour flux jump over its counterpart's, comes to 0.9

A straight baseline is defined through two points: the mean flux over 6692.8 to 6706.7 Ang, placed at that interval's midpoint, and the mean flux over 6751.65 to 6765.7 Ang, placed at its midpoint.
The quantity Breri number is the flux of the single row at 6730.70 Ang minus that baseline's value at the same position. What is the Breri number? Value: 0.037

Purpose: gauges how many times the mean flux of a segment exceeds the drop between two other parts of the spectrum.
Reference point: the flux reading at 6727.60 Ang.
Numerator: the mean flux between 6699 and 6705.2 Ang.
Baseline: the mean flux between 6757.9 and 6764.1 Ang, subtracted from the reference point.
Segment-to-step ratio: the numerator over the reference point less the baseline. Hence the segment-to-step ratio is 12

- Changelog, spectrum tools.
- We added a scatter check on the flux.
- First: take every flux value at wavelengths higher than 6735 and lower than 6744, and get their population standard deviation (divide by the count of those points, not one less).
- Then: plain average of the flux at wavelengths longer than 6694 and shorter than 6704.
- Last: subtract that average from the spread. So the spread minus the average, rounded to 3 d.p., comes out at -0.551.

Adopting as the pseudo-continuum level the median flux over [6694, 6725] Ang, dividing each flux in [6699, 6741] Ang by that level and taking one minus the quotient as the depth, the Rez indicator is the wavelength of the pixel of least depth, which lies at 6732.25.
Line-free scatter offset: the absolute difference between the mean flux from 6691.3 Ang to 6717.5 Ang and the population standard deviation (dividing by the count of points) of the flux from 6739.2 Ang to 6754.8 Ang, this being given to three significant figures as 0.551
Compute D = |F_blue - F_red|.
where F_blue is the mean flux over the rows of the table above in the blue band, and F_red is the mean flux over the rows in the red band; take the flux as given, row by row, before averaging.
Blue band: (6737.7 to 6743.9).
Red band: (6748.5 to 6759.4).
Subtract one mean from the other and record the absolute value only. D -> 0.010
